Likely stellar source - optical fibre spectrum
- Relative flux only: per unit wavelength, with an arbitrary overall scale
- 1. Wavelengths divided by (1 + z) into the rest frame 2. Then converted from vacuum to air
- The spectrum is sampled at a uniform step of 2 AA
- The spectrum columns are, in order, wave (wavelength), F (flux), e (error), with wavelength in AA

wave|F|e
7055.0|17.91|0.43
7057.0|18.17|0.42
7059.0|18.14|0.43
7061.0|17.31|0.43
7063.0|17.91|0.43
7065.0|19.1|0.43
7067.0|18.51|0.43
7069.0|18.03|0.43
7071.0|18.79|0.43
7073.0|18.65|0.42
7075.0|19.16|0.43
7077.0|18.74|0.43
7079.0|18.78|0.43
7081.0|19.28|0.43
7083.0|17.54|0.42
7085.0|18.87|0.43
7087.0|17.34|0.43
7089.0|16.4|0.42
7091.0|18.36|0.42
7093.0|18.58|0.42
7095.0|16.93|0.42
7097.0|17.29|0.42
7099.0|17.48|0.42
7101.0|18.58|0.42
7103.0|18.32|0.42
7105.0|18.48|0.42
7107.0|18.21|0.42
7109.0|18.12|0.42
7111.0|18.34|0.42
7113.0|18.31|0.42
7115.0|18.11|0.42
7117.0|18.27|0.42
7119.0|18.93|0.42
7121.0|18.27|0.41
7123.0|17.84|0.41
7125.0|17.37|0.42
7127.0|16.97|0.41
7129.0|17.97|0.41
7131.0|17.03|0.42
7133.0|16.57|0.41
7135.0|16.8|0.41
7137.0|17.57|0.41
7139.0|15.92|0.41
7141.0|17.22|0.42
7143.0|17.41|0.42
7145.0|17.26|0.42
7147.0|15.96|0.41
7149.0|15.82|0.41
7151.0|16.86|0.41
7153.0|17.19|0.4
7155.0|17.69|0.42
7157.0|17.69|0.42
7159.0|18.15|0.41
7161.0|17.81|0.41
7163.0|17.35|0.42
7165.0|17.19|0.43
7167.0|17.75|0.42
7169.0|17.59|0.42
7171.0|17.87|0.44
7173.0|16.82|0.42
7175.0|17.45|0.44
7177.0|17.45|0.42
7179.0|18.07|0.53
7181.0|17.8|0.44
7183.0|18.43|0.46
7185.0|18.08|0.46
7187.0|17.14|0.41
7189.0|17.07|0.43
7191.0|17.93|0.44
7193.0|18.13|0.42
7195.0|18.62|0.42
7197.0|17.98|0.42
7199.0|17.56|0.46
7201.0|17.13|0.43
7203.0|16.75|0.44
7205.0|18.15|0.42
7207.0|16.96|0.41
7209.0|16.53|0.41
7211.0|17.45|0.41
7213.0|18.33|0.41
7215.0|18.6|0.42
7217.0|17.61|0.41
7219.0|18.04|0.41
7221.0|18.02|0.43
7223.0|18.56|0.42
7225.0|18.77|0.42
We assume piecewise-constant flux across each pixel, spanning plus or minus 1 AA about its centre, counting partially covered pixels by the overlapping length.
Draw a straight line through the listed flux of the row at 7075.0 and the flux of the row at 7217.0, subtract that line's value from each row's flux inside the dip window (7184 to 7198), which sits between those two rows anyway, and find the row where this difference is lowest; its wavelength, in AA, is 7189.0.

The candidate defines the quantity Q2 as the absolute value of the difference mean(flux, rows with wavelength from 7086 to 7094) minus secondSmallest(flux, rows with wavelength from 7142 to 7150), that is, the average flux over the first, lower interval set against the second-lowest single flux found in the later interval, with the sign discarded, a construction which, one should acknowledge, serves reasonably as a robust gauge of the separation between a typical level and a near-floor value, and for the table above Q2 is 1.71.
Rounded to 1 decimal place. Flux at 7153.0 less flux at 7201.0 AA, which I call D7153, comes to 0.1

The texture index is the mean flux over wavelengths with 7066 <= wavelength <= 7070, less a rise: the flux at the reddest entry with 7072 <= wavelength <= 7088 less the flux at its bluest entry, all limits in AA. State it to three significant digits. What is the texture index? 19.6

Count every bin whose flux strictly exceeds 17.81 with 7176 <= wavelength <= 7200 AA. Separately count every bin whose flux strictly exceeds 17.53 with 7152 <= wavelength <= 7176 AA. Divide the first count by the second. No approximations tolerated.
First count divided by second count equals 1.0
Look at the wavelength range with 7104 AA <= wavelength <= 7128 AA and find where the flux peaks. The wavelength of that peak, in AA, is 7119.0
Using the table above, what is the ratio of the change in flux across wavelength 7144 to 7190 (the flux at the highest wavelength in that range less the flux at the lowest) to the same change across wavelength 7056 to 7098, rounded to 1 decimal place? 0.2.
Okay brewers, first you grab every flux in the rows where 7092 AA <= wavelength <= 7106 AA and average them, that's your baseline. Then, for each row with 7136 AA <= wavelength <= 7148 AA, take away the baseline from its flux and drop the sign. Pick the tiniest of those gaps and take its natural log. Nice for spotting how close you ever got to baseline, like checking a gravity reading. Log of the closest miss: -1.0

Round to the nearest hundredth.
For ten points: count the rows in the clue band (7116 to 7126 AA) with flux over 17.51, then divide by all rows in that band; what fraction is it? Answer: 0.80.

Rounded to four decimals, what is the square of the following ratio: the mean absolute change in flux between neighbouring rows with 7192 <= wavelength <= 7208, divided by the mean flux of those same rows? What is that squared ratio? 0.0016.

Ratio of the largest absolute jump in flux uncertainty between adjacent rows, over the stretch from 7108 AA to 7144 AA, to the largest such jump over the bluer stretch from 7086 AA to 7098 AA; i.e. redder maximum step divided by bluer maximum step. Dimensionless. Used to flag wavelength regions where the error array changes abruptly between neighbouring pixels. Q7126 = 1.0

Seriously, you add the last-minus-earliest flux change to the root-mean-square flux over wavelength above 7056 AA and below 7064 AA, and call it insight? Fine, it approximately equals 17.6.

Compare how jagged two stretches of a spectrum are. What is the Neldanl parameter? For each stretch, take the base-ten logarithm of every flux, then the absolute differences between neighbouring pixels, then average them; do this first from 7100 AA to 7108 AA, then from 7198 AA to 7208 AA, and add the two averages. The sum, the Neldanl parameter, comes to 0.0266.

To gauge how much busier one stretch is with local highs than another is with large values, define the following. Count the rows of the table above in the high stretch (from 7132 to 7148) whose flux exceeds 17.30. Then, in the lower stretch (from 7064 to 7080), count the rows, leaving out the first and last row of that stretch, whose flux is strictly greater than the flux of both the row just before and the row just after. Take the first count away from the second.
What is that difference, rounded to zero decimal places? 0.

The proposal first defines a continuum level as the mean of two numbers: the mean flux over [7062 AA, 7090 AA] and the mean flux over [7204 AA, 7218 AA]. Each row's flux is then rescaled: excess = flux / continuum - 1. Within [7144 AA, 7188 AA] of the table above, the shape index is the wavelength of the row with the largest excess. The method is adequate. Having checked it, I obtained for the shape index 7183.0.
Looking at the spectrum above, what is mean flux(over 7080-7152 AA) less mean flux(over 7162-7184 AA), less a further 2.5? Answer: -2.5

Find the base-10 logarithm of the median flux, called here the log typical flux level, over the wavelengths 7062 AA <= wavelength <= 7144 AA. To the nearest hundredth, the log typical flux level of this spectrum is 1.26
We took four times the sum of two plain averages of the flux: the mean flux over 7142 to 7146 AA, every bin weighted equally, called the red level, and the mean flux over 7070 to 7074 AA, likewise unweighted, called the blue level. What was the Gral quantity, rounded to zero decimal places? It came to 144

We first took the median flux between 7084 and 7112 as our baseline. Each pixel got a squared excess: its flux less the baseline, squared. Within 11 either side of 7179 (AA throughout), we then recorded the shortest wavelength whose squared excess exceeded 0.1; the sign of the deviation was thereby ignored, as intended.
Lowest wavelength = 7169.0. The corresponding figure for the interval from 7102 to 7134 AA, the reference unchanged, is 7119.0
